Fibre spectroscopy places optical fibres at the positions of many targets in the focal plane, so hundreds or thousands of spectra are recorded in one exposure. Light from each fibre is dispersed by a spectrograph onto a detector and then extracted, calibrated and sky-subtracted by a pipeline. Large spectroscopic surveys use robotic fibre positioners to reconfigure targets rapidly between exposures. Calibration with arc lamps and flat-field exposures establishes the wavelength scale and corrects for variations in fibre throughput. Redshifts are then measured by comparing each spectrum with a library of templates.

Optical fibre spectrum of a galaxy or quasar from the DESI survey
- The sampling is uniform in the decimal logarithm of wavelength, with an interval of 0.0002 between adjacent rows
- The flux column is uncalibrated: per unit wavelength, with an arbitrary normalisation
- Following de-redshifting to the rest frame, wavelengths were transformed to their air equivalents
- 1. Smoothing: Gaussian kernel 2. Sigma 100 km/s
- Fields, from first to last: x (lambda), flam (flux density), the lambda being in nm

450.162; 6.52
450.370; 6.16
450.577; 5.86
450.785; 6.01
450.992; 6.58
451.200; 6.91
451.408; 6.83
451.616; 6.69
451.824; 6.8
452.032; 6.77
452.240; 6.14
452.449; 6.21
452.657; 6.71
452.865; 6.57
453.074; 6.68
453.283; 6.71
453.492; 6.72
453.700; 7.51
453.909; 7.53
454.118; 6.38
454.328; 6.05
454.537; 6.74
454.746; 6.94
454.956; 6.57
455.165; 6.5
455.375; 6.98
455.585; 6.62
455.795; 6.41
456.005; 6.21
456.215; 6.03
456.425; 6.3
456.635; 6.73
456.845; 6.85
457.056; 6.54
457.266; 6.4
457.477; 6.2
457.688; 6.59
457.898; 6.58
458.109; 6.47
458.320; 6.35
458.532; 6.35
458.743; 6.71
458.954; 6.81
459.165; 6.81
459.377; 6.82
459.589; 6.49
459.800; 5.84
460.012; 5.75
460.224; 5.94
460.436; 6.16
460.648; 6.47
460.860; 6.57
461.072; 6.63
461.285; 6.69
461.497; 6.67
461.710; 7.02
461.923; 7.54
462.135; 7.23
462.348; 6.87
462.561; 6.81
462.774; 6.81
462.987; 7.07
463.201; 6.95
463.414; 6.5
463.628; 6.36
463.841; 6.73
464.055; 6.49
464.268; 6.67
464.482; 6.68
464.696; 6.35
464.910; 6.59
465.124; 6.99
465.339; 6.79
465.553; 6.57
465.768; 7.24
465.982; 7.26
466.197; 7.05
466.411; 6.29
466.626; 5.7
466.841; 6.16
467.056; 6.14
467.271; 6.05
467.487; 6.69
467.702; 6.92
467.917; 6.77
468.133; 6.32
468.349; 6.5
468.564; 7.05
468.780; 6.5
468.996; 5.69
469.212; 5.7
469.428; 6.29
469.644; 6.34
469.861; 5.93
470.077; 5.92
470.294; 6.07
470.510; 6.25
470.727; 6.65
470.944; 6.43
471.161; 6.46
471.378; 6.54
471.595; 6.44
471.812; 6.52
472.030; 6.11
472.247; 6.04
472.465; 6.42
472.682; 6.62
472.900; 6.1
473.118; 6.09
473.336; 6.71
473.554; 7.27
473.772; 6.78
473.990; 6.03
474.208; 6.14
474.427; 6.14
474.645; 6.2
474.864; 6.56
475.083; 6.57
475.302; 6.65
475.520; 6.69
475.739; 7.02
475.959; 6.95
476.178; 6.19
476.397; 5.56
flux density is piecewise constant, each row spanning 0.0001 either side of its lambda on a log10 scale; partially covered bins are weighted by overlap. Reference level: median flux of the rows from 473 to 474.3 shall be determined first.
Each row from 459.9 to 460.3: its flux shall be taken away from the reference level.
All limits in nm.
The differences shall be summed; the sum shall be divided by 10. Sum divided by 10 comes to 0.12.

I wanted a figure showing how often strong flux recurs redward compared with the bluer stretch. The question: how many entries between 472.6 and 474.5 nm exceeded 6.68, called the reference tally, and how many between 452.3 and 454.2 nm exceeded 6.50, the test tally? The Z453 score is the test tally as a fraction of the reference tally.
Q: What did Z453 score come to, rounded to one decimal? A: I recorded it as 2.3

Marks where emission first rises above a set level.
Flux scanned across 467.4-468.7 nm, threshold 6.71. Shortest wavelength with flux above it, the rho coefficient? 467.702 nm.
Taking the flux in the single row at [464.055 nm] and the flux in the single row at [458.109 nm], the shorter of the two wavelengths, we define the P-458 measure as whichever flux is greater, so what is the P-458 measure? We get 6.49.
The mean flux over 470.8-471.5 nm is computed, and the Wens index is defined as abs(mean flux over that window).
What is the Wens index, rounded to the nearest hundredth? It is 6.48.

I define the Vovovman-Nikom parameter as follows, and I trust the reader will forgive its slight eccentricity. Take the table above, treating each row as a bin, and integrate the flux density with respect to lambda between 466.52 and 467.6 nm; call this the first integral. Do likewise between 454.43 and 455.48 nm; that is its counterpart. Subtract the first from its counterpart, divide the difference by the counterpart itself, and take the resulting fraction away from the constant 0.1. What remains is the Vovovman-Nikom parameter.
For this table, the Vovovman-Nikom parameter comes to 0.0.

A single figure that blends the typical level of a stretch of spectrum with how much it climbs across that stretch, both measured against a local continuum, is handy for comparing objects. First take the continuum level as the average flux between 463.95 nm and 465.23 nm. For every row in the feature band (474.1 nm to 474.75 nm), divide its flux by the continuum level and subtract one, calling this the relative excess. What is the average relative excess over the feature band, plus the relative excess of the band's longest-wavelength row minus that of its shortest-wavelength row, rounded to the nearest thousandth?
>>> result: -0.062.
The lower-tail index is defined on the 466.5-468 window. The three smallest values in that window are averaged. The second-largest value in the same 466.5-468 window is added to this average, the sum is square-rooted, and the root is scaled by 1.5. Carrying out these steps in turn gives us 5.35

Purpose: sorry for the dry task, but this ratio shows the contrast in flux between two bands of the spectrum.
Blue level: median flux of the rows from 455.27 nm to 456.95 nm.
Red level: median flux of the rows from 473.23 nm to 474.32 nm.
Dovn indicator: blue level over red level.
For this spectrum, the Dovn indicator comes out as 0.97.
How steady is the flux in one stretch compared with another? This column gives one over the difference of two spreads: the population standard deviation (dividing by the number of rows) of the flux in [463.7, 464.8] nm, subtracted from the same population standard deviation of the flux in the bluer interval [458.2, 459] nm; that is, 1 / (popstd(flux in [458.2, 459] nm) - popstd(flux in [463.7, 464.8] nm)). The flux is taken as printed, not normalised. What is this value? 15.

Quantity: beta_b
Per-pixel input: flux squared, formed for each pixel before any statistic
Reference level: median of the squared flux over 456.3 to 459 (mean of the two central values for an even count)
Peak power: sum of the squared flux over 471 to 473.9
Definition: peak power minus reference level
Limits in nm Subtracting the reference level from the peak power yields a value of 503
